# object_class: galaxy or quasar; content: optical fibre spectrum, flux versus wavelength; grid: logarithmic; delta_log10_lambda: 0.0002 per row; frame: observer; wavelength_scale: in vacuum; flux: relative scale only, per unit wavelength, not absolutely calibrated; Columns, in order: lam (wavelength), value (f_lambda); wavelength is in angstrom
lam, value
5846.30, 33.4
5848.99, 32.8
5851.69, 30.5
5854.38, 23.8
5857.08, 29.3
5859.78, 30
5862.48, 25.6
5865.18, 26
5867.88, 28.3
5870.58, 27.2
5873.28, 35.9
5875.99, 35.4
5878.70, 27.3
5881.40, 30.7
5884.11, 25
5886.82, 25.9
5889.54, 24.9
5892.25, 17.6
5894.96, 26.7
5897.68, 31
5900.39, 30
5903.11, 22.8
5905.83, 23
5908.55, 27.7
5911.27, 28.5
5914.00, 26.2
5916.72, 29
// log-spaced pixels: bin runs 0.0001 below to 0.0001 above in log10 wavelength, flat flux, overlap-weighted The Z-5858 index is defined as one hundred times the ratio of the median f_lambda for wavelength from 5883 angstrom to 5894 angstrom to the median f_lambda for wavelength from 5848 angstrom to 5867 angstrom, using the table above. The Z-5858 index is 85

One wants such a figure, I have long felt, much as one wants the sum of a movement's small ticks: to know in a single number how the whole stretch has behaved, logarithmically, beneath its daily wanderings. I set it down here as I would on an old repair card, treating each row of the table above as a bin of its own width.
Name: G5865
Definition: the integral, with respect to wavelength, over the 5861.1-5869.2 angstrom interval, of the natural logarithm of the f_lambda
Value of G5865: 26.6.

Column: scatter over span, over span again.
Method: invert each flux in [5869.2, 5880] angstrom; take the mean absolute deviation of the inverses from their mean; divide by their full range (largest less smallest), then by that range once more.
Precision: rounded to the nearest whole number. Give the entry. 54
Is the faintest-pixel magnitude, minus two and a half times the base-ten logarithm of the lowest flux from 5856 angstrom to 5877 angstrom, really -3.52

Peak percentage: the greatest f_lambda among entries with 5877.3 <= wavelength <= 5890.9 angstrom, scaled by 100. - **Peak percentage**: 3070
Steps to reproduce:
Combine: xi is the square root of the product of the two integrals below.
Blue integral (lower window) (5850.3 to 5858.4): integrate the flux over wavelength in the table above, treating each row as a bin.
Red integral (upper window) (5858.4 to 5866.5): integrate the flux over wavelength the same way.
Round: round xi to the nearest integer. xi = 223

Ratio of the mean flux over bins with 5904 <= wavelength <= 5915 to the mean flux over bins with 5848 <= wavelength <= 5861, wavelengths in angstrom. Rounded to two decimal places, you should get 0.90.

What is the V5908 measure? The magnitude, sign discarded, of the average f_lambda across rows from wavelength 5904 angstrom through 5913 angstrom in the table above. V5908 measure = 26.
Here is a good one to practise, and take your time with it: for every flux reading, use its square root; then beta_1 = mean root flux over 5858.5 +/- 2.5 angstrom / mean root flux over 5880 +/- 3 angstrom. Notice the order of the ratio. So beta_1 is 1.01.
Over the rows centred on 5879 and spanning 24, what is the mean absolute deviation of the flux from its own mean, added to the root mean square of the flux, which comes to 32.6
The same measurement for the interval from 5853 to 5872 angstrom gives 29.0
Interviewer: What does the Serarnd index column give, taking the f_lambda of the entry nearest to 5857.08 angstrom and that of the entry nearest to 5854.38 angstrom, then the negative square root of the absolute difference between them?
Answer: -2.3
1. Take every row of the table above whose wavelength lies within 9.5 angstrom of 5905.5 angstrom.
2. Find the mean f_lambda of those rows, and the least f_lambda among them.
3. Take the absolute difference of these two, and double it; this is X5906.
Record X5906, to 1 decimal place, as 8.5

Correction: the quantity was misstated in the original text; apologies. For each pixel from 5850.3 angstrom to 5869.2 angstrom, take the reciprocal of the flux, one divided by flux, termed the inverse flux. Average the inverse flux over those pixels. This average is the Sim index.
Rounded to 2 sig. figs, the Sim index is 0.036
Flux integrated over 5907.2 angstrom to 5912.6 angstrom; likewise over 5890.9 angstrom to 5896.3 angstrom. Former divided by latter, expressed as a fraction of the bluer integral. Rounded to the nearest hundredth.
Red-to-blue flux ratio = 1.27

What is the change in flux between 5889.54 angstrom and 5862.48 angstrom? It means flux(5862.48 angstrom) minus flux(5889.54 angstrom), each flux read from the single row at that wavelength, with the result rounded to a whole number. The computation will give 1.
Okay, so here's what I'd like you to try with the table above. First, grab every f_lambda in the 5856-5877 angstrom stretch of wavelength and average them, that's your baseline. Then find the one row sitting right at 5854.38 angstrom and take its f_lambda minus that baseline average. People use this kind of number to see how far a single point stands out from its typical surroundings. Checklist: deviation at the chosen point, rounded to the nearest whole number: -6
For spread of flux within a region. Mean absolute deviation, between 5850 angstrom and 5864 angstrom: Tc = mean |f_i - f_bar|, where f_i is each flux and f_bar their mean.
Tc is 2.5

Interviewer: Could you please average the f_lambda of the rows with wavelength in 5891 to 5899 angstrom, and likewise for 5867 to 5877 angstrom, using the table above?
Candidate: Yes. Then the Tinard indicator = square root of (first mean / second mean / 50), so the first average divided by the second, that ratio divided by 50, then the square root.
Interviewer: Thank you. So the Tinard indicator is 0.126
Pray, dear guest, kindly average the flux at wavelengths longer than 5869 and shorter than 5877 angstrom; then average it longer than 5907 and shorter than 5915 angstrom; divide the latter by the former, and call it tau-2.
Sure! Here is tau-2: 0.84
